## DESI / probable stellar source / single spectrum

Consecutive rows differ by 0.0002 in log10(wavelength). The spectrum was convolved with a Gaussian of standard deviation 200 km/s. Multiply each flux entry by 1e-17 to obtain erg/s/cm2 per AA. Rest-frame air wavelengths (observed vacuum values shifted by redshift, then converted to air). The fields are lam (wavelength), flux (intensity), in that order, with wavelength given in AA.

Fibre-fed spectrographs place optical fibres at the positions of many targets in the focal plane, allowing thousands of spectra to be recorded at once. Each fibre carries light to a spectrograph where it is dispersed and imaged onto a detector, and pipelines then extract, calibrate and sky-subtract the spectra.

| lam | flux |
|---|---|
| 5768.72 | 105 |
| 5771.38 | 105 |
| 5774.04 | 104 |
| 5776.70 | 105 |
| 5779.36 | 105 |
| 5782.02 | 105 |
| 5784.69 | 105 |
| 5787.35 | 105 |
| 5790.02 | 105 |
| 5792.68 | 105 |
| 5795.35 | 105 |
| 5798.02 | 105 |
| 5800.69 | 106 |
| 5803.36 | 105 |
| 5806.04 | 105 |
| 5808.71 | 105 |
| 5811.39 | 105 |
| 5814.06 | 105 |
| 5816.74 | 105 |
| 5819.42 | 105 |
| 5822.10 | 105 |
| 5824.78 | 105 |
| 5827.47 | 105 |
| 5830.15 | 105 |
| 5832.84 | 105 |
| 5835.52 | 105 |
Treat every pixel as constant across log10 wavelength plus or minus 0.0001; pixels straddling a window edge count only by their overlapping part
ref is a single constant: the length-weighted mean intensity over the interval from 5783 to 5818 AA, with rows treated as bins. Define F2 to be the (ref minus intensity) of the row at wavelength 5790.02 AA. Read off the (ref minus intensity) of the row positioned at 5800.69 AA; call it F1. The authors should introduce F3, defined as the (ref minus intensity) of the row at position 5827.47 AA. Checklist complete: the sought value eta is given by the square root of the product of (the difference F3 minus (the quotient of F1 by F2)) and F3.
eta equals 0.97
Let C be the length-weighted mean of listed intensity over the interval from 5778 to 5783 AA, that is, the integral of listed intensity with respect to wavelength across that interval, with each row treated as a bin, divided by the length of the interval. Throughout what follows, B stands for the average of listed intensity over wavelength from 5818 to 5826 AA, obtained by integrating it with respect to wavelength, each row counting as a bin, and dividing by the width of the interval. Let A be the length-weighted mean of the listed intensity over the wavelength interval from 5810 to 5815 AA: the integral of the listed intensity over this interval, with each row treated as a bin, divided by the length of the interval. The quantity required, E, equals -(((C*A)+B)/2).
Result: -5571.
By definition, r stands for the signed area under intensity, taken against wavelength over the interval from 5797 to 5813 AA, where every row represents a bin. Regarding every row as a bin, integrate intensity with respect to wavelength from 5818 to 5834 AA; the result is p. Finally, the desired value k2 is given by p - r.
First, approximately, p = 1679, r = 1683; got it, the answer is -3.5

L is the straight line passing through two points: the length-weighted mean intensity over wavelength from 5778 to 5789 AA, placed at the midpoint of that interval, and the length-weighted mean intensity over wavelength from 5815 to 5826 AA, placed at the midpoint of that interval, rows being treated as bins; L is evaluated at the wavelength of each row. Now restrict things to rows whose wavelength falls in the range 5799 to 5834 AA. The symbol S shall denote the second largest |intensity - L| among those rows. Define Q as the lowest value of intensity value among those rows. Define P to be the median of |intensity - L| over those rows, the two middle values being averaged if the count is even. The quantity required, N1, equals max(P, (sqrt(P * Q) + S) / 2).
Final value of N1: 0.45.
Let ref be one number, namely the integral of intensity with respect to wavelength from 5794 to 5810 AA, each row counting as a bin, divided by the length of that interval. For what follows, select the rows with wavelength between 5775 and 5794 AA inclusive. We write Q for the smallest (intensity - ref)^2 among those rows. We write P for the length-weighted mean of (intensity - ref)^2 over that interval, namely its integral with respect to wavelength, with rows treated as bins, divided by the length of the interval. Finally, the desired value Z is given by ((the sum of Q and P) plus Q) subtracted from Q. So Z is -0.072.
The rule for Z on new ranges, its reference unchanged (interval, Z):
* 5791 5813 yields -0.131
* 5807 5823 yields -0.047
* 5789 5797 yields -0.047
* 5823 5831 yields -0.047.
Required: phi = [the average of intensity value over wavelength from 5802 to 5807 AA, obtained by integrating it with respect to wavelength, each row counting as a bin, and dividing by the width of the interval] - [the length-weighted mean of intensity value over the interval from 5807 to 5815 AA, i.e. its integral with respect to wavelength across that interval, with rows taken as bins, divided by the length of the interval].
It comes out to -0.2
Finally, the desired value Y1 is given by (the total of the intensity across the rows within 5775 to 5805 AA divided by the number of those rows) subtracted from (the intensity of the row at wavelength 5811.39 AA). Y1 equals -0.091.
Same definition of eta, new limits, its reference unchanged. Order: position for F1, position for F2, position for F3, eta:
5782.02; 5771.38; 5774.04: 0.28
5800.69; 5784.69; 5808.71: 0.97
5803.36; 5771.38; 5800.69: 1.34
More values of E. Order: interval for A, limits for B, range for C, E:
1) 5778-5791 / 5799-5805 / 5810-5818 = -5564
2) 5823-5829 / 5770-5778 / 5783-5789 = -5558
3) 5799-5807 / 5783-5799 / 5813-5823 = -5579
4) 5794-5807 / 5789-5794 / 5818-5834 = -5571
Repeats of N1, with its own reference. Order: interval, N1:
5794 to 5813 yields 0.66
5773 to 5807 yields 1.34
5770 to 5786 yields 0.99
